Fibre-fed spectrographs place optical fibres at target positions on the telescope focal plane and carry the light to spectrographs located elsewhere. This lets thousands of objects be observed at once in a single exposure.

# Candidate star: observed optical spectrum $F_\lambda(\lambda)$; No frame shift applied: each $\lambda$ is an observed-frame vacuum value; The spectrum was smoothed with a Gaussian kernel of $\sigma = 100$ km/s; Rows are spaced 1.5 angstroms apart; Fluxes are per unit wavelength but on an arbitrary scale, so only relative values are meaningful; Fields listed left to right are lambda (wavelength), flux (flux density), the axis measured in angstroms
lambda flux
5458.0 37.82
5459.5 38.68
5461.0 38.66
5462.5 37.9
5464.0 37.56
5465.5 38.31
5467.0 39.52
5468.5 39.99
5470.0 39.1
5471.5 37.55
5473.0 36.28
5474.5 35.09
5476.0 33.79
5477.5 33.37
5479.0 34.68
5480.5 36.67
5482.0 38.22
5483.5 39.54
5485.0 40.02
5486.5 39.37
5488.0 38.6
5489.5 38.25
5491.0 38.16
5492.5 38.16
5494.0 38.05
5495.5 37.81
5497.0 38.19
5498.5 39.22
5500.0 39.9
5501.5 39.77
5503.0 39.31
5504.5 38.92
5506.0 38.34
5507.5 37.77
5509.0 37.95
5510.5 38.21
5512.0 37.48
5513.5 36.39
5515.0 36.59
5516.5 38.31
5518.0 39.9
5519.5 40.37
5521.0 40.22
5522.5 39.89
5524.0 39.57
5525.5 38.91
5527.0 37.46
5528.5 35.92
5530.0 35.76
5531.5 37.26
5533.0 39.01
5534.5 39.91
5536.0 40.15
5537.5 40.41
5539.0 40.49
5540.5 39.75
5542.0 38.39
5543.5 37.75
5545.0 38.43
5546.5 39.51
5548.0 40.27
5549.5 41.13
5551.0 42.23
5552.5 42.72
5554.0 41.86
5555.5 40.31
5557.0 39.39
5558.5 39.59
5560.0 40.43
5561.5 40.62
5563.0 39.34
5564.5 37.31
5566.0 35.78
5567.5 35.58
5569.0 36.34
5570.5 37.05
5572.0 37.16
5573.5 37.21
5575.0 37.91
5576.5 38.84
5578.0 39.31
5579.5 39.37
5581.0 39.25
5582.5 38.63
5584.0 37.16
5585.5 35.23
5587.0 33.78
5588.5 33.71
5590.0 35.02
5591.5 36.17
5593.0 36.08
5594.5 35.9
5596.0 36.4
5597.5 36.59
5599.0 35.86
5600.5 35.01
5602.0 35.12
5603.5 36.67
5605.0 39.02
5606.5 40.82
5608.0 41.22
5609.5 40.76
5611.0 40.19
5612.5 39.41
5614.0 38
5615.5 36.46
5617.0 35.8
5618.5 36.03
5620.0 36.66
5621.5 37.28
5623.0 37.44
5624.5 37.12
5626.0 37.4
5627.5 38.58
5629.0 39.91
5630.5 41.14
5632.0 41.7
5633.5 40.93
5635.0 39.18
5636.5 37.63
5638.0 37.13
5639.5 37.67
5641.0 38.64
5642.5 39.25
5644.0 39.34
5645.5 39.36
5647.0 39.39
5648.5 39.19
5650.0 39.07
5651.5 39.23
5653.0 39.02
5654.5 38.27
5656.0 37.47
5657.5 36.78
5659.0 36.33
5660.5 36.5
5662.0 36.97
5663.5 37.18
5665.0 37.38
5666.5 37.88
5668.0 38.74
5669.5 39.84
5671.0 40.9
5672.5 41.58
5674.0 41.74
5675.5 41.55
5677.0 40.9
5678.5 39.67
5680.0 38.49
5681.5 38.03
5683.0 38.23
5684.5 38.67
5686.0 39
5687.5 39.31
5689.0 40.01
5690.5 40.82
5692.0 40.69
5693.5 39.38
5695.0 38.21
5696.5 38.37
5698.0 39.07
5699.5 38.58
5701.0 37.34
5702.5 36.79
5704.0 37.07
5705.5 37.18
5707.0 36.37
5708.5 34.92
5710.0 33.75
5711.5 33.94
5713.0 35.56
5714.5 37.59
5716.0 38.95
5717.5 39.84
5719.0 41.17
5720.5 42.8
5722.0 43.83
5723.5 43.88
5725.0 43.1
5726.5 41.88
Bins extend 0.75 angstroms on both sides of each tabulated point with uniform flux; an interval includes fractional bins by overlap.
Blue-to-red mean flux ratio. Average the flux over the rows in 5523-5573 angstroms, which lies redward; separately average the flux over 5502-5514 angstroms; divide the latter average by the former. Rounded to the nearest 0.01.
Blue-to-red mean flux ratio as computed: 0.98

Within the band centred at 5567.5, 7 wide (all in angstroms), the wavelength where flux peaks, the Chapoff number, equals 5564.5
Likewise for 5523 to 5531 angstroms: 5524.0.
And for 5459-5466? 5459.5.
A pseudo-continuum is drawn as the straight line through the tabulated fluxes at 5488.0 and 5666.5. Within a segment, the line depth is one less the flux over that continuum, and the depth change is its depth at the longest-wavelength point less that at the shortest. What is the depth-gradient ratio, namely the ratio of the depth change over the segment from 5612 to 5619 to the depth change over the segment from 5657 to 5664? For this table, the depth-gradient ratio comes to -7.9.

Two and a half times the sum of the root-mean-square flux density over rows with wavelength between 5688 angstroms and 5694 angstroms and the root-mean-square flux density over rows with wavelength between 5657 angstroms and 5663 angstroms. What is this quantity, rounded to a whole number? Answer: 192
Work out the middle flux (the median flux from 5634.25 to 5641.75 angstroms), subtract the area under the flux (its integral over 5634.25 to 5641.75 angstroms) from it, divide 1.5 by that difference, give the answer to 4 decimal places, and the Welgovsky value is -0.0061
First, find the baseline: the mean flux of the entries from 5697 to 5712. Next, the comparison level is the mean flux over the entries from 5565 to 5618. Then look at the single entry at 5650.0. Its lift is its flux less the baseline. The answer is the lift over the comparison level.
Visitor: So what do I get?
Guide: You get 0.07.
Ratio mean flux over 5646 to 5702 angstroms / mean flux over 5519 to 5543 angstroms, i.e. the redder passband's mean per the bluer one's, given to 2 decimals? 1.00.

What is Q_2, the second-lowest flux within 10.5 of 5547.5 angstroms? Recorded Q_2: 38.39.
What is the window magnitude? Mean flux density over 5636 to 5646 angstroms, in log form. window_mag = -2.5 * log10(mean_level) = -3.96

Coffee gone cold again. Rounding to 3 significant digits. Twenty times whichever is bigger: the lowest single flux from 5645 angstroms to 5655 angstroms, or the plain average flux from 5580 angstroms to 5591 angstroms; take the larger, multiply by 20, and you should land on 765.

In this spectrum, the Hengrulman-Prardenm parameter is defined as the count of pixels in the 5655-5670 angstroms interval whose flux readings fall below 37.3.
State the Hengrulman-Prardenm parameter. 5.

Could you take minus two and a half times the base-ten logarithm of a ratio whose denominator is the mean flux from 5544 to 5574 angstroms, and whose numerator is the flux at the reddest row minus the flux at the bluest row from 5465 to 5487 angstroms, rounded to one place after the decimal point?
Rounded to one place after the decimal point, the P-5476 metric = 3.9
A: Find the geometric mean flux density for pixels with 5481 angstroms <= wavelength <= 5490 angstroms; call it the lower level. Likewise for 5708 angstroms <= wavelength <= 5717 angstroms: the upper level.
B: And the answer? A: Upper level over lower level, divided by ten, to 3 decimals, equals 0.092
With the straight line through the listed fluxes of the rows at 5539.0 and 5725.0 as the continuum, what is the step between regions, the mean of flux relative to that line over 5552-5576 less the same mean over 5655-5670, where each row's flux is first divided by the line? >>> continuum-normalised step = 0.06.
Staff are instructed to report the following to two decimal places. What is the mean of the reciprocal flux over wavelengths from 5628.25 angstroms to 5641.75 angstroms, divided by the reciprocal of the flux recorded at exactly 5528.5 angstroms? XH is 0.91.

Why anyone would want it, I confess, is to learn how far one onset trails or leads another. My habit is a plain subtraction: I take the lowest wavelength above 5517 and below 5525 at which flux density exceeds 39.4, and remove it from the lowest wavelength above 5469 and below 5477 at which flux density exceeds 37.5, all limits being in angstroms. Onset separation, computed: -48.0 angstroms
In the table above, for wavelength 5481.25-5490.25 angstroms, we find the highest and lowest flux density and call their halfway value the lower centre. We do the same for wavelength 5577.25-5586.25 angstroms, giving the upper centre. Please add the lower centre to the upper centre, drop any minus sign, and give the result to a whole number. 76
